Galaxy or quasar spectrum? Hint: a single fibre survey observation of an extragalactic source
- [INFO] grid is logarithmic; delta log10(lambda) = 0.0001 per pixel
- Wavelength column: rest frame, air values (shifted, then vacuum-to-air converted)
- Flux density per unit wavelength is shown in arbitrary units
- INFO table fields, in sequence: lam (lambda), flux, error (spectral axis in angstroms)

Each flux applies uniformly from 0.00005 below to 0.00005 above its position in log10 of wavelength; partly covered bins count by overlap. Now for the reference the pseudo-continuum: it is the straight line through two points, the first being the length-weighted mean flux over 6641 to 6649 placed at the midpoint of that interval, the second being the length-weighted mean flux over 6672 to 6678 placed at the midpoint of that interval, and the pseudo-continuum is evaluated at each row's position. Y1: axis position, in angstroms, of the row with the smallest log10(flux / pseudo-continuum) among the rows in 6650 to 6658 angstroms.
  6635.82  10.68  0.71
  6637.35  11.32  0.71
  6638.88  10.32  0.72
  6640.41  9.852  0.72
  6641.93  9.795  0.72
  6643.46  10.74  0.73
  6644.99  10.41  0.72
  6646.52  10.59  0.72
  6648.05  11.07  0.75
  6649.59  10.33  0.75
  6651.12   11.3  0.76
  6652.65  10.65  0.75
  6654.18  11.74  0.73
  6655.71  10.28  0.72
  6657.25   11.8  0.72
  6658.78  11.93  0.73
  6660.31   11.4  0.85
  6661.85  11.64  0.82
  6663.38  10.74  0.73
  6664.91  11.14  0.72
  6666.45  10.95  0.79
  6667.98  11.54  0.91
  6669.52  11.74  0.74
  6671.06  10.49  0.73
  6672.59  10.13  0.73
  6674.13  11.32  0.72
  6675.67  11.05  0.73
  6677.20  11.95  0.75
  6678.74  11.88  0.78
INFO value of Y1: 6655.71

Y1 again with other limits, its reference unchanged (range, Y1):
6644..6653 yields 6649.59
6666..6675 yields 6672.59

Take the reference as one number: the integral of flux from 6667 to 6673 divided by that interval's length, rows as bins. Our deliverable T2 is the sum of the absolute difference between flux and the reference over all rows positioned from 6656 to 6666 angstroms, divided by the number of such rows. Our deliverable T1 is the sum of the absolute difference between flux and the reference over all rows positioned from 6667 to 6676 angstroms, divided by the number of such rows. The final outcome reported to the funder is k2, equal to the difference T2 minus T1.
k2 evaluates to 0.01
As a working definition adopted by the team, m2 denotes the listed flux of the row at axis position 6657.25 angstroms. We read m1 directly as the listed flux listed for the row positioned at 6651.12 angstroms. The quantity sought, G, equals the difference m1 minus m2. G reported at -0.5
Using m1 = 11.3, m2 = 11.8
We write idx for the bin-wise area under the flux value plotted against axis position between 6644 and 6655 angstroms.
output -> 119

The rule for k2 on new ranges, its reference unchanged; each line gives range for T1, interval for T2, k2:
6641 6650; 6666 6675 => -0.05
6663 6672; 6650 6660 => 0.26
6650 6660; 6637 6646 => 0.09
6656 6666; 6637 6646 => 0.21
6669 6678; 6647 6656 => -0.09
